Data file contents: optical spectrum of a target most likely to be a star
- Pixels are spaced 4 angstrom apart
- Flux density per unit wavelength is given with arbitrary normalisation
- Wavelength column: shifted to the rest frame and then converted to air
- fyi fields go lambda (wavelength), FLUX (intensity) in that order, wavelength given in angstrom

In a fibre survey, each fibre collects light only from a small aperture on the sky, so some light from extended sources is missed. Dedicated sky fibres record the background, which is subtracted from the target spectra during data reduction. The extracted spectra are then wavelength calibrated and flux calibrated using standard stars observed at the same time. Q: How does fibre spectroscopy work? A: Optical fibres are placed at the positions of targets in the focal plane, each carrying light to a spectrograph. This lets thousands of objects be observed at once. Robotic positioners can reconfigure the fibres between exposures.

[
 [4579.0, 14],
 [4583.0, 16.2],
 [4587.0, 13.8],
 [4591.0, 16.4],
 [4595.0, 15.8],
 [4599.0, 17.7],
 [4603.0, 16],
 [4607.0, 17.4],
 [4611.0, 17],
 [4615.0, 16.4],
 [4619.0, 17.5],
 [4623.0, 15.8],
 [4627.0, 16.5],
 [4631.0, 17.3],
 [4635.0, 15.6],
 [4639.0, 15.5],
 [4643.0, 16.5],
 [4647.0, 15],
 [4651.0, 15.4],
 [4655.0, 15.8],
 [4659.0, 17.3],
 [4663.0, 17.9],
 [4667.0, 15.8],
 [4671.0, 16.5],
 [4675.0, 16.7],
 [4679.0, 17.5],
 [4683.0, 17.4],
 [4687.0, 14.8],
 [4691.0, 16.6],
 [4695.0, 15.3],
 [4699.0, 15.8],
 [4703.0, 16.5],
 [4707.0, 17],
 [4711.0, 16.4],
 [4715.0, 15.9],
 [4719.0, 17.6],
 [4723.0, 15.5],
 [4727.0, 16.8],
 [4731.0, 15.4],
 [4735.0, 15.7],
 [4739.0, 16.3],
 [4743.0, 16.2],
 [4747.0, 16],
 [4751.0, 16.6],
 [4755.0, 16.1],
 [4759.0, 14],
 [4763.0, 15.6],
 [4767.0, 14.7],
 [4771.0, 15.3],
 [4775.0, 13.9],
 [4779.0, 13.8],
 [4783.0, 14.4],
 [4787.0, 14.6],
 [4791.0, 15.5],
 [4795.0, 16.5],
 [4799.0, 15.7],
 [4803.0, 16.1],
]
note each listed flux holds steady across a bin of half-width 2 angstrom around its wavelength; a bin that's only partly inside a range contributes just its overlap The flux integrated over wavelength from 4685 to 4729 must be 713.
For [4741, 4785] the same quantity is 666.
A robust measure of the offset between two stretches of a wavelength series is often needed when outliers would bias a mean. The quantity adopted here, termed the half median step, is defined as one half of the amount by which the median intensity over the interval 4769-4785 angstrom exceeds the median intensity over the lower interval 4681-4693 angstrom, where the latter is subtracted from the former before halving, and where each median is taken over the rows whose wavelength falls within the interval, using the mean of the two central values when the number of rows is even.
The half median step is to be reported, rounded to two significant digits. -1.2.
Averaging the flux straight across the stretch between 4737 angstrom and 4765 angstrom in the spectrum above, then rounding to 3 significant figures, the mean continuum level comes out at 15.8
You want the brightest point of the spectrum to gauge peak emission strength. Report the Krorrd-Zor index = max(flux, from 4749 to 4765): 16.6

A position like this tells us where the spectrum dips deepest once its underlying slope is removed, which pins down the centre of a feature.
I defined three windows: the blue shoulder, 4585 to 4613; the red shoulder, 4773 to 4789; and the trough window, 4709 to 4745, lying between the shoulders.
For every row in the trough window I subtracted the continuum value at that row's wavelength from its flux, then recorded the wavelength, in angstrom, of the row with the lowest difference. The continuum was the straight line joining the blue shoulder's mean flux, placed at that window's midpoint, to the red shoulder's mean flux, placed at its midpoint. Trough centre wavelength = 4731.0 angstrom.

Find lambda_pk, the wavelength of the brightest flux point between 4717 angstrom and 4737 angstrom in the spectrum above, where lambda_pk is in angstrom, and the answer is 4719.0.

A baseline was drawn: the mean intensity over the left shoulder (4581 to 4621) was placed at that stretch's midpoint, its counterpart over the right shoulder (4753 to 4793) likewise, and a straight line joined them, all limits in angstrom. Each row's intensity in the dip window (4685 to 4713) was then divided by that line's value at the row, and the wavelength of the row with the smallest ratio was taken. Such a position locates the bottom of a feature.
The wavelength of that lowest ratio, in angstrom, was 4687.0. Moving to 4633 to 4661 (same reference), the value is 4647.0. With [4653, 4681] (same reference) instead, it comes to 4655.0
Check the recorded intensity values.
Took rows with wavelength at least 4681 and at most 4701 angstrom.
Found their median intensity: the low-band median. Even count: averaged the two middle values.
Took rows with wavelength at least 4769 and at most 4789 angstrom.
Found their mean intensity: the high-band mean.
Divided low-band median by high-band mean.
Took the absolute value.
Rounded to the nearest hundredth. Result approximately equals 1.10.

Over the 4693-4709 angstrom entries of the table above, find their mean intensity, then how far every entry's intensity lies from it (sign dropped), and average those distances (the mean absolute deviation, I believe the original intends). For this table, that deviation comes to 0.60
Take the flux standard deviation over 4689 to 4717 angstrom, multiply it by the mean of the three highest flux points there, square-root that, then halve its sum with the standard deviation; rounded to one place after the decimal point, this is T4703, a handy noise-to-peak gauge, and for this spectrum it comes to 1.8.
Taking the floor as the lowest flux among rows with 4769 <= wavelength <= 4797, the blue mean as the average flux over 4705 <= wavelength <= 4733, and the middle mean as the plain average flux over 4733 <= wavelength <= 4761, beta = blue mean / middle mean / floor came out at 0.0749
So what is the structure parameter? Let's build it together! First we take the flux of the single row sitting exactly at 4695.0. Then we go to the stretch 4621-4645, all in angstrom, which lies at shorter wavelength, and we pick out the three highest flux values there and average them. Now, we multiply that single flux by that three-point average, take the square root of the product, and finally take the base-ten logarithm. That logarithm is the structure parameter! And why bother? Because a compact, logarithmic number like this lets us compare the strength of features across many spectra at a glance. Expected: 1.20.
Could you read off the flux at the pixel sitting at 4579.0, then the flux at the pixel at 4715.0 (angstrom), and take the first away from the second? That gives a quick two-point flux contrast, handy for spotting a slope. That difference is 1.9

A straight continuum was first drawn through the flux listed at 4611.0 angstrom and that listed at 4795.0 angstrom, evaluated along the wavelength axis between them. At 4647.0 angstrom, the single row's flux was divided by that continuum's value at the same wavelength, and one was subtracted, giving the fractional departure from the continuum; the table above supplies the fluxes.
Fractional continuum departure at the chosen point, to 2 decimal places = -0.11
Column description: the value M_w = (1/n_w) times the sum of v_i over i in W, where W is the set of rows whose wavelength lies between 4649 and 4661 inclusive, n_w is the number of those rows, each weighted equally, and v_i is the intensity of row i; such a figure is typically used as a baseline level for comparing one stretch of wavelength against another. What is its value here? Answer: 16.2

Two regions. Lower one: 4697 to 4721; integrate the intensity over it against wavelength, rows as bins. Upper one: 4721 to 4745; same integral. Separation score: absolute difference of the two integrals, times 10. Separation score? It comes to 132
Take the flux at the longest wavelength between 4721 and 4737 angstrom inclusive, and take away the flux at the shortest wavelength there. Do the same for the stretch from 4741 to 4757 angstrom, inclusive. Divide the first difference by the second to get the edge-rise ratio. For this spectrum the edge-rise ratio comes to -2.0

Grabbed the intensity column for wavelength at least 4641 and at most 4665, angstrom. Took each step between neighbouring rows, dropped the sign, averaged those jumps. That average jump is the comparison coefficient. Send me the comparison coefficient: 0.88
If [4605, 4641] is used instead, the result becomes 0.89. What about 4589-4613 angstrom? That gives 1.20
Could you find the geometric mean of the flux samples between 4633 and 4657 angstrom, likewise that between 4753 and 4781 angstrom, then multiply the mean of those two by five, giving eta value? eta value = 76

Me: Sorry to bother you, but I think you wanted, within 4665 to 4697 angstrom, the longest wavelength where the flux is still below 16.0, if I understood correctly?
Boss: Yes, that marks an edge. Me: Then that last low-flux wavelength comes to 4695.0 angstrom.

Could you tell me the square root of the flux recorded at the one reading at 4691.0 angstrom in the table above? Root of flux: 4.07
